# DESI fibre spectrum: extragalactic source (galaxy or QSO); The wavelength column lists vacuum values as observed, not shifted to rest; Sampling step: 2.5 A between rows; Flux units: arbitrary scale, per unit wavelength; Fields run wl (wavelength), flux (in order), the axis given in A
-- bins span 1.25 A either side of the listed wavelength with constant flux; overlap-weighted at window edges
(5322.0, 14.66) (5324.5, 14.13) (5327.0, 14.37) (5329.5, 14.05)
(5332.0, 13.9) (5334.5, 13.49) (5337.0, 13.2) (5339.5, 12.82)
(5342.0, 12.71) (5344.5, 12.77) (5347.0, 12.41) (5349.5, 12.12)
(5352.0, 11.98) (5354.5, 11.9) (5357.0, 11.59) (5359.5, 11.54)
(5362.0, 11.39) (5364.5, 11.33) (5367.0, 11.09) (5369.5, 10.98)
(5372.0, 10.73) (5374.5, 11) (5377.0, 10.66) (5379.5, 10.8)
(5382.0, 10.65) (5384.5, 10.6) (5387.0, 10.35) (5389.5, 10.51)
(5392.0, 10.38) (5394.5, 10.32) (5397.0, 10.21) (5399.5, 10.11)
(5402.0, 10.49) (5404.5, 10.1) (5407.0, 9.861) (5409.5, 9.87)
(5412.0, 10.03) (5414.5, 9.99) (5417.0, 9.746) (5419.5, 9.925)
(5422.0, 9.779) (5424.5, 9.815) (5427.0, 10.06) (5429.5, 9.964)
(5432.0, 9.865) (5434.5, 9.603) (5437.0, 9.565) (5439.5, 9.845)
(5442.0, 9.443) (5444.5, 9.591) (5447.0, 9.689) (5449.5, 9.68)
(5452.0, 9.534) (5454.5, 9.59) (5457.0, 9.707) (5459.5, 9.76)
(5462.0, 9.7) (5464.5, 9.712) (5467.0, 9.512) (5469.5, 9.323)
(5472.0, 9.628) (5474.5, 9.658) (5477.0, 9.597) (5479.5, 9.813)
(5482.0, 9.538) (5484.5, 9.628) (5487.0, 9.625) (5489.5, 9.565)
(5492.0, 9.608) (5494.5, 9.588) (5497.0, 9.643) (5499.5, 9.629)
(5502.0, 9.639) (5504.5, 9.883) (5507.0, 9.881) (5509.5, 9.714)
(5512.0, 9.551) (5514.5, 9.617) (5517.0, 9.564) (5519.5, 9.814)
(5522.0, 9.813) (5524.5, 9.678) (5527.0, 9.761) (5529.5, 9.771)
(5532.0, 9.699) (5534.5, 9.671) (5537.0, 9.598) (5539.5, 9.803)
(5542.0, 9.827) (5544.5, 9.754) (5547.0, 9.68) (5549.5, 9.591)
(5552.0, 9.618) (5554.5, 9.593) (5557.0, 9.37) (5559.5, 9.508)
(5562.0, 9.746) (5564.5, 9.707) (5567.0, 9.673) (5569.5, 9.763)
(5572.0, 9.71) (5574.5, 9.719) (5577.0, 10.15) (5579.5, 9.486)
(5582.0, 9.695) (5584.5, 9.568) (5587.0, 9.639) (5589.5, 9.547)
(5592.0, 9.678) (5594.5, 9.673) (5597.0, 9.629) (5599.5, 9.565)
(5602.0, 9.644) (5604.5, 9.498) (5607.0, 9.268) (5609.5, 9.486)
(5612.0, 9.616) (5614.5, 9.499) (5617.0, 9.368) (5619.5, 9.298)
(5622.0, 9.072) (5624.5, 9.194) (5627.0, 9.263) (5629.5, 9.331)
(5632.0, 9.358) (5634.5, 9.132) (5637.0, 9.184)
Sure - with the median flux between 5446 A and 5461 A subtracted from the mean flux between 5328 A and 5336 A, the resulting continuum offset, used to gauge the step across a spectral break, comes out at 4.1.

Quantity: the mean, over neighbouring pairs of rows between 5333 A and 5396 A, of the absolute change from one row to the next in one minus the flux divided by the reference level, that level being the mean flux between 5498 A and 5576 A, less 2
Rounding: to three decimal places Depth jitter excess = -1.981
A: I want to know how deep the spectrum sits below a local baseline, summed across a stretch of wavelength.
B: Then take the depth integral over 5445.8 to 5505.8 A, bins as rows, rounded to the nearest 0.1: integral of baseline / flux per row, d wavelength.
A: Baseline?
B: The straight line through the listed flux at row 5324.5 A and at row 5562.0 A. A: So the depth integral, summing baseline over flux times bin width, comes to 70.6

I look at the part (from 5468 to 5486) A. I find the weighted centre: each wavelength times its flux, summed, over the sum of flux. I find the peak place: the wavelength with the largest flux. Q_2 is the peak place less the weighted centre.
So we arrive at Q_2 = 2.5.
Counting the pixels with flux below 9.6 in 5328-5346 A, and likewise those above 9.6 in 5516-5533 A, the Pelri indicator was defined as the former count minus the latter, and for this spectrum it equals -6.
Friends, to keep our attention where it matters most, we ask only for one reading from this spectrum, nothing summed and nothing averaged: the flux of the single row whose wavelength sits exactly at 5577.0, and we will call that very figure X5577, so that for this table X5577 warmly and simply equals 10.15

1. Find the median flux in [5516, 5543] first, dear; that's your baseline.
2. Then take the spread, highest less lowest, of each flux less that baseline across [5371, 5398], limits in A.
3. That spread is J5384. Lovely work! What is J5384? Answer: 0.79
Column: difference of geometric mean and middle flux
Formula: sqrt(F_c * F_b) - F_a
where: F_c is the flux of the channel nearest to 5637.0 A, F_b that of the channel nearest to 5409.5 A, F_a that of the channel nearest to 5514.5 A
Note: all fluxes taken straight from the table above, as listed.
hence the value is -0.10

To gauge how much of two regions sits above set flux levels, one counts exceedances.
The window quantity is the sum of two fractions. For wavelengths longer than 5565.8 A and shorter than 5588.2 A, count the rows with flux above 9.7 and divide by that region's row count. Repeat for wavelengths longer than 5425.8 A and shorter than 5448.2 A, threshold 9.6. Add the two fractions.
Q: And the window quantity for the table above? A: 1.11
